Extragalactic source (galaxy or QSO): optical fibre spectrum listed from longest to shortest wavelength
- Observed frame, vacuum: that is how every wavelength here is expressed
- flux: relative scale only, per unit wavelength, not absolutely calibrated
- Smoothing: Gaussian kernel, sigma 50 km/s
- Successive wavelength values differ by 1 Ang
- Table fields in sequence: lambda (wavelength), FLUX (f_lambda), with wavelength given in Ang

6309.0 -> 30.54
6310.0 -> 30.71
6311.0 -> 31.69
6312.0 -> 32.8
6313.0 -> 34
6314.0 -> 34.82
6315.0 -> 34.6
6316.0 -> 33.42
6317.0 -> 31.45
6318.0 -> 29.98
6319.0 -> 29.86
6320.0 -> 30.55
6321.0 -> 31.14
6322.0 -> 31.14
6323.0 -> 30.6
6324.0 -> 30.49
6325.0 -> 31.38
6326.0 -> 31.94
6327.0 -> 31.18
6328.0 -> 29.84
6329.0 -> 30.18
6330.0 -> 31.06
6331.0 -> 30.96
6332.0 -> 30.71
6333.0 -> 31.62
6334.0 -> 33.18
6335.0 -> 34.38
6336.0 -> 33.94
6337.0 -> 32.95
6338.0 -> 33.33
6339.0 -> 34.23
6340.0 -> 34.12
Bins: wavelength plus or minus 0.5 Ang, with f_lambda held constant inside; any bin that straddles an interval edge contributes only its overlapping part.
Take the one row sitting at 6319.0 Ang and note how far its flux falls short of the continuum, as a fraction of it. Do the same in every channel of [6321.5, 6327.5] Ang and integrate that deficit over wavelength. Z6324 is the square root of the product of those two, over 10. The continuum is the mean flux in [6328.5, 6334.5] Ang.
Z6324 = 0.0038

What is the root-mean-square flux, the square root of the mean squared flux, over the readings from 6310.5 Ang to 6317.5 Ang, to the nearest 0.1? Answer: 33.3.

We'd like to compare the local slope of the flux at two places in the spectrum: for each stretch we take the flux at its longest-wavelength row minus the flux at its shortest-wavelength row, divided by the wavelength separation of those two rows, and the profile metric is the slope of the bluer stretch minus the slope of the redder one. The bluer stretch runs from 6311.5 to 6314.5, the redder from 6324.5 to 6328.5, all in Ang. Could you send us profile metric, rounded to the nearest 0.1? 1.5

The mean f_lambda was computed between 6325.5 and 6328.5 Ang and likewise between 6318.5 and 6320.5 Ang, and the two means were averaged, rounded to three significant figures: 30.6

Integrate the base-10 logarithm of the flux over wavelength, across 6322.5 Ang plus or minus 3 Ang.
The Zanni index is 8.94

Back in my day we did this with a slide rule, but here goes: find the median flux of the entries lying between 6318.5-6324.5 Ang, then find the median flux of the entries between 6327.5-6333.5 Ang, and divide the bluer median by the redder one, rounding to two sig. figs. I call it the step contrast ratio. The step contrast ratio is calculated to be 0.99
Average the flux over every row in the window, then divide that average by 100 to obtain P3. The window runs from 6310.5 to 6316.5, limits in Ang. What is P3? 0.336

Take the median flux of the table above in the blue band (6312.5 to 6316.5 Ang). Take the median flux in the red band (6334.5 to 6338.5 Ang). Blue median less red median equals 1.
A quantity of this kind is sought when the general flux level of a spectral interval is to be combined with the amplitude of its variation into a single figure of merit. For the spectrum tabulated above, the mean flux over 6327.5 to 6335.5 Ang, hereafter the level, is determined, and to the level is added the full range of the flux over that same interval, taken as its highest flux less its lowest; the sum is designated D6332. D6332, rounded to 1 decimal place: 36.0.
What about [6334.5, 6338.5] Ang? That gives 35.1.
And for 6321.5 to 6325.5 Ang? 31.8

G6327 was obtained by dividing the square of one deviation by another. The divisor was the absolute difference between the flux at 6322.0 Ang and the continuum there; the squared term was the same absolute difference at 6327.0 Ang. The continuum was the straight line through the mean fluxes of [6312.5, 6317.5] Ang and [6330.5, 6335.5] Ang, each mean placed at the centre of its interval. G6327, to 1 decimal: 1.1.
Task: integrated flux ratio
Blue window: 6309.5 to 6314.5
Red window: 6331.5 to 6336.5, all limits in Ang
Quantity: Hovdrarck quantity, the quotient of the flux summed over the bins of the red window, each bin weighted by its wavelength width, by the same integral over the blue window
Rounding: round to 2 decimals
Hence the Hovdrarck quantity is 1.00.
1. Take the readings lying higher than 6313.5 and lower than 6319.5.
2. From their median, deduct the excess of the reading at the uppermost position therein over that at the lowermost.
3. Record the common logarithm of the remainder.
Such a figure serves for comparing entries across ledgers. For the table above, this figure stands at 1.57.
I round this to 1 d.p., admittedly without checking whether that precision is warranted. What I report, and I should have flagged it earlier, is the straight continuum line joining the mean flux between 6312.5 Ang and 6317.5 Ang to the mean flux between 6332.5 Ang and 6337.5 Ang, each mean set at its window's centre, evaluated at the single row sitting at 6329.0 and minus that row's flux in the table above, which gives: 3.2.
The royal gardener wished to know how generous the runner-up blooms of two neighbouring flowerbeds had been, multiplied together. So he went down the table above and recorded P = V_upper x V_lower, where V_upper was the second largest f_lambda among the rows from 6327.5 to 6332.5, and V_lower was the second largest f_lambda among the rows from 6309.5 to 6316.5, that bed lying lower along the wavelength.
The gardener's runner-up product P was 1071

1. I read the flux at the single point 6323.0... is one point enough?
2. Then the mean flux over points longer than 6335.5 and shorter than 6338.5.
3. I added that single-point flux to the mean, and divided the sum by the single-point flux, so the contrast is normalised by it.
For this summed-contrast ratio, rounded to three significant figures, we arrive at 2.09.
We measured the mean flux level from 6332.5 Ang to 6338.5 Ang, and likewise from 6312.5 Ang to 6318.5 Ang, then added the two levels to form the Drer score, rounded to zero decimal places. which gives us 66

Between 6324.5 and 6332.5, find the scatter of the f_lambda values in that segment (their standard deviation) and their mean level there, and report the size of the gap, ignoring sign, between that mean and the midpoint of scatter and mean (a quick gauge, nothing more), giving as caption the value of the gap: 15.1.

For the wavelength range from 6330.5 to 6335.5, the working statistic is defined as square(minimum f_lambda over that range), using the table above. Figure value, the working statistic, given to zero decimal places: 943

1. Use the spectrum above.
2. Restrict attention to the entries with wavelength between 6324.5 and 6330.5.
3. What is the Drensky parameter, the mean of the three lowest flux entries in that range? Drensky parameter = 30.36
